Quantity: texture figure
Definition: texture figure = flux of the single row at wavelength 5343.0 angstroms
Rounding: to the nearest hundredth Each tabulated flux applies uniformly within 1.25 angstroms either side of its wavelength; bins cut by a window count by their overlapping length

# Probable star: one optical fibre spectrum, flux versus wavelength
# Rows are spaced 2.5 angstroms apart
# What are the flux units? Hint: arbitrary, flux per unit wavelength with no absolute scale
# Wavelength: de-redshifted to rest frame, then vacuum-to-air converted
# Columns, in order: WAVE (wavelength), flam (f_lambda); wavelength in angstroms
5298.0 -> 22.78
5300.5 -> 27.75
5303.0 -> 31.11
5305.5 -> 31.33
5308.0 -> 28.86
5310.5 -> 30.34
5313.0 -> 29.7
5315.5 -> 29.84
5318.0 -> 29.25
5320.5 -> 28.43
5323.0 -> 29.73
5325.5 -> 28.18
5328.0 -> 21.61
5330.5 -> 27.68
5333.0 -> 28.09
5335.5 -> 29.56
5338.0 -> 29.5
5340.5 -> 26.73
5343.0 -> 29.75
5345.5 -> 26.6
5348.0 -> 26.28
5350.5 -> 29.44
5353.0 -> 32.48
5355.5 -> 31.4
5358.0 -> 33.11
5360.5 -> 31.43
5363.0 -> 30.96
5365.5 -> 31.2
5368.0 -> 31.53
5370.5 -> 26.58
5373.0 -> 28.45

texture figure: 29.75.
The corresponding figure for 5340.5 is 26.73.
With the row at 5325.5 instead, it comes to 28.18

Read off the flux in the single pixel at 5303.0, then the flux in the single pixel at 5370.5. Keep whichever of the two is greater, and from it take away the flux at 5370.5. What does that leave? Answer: 4.5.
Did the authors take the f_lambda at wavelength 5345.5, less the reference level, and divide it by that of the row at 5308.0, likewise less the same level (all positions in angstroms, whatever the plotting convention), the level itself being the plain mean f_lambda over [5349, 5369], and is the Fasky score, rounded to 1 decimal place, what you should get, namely 1.9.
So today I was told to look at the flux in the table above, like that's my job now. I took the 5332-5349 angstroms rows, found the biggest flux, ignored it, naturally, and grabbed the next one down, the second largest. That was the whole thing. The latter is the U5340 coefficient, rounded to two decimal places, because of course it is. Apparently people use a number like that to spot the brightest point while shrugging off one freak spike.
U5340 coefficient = 29.56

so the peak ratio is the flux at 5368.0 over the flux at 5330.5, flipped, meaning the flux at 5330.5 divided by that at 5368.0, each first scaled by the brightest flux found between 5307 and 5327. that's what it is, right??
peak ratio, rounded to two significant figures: 0.88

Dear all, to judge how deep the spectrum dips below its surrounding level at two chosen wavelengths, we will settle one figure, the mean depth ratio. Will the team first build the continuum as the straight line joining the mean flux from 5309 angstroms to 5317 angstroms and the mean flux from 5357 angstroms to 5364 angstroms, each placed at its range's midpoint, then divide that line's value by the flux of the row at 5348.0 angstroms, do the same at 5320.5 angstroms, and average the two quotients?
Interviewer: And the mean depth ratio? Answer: 1.13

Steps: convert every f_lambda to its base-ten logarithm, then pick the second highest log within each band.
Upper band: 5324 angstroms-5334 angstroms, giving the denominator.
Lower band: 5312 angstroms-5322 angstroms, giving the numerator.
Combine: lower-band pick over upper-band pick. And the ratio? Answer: 1.02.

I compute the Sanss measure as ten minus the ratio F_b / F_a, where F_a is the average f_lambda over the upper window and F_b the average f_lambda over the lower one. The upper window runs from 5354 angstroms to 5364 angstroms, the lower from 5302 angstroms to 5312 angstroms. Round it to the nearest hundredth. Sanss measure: 9.04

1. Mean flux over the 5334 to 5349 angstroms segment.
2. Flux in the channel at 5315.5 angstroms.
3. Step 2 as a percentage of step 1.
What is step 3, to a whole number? 106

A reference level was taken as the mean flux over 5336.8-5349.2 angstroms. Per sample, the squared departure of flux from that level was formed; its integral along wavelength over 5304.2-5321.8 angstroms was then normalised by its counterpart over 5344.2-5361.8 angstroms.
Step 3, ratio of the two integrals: 0.37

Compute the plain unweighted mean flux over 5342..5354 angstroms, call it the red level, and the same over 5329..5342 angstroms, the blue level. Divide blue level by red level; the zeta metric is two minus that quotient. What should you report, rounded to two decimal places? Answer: 1.02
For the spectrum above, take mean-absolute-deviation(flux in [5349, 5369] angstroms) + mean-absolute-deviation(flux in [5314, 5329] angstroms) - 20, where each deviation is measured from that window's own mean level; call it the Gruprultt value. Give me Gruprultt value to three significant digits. -17.2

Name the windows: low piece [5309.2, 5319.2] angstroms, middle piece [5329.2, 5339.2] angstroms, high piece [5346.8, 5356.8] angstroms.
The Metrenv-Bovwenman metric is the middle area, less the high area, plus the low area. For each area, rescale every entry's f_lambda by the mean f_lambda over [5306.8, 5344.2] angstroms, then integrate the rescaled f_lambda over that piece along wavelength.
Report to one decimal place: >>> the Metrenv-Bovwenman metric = 10.0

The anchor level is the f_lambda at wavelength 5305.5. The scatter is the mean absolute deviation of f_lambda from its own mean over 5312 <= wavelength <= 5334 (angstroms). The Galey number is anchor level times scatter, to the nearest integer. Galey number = 48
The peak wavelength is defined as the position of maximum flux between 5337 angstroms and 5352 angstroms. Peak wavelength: 5343.0 angstroms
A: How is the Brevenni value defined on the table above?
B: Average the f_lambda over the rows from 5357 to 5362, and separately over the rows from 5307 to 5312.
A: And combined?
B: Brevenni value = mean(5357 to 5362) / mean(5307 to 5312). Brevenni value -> 1.09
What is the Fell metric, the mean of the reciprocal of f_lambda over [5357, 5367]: 0.0316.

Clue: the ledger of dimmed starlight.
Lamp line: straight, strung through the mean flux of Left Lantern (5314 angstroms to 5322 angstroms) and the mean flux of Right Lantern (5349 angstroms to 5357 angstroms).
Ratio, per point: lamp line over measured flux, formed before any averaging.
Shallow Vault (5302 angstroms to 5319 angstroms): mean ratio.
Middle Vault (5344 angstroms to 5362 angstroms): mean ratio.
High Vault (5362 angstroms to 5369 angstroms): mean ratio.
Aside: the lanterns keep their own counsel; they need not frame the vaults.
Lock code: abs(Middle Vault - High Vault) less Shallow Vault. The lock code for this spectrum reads -0.94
